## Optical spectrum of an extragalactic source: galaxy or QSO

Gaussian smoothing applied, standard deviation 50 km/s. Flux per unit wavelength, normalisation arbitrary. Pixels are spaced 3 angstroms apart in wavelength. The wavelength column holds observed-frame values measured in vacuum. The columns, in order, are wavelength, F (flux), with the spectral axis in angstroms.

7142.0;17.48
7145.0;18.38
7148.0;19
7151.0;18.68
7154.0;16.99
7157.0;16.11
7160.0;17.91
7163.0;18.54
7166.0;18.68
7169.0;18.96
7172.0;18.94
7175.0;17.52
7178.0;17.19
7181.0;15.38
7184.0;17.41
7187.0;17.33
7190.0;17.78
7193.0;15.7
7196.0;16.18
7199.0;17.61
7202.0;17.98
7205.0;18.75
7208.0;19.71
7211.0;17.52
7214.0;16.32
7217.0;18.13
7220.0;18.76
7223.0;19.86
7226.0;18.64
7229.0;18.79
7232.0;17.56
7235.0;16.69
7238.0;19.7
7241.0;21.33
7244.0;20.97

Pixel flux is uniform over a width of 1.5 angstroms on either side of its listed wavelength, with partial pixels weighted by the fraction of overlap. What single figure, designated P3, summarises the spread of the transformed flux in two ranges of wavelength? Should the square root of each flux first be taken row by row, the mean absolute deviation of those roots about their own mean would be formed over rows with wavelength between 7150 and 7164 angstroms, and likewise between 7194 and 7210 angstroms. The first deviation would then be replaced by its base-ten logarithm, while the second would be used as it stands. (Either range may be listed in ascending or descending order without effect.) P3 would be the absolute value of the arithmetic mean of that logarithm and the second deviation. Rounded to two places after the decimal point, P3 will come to 0.43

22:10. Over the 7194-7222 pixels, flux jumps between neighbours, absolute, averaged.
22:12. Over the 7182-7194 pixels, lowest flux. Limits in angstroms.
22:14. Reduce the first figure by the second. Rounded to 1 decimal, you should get -14.5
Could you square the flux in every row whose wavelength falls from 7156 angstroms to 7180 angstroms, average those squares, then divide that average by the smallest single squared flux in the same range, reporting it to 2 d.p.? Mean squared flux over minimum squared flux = 1.25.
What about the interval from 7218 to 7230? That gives 1.04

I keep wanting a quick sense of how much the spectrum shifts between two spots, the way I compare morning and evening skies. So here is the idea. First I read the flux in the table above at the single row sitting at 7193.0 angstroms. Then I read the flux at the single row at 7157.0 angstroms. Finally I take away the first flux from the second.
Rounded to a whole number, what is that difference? 0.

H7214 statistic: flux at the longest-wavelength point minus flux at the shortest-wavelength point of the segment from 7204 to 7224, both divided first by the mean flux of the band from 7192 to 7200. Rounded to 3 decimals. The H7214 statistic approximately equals 0.067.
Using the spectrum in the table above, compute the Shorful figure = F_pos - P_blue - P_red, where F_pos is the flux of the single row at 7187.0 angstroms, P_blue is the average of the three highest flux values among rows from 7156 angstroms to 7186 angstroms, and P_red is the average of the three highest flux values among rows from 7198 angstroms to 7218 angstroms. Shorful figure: -20.4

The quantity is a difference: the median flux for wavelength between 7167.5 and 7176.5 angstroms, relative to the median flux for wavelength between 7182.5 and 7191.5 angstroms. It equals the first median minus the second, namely 1.5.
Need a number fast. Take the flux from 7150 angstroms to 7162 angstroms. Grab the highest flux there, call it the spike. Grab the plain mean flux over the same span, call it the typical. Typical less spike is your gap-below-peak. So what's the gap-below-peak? -1.26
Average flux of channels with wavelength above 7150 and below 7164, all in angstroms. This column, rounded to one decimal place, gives 17.6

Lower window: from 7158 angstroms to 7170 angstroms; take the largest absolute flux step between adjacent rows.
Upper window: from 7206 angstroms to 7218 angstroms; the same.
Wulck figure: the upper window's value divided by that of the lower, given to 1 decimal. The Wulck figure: 3.5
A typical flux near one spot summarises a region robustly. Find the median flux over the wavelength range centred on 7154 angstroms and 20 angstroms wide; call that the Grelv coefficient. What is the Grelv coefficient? 18.4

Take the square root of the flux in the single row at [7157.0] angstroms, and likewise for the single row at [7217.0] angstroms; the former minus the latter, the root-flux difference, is -0.24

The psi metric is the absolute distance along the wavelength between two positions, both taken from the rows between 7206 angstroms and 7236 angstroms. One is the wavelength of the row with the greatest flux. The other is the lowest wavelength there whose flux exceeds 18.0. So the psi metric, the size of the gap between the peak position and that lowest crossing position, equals 15 angstroms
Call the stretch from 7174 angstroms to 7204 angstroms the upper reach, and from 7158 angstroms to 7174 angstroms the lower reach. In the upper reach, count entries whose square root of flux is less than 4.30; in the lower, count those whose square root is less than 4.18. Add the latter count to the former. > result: 10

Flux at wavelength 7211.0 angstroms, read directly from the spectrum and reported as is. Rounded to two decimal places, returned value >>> 17.52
